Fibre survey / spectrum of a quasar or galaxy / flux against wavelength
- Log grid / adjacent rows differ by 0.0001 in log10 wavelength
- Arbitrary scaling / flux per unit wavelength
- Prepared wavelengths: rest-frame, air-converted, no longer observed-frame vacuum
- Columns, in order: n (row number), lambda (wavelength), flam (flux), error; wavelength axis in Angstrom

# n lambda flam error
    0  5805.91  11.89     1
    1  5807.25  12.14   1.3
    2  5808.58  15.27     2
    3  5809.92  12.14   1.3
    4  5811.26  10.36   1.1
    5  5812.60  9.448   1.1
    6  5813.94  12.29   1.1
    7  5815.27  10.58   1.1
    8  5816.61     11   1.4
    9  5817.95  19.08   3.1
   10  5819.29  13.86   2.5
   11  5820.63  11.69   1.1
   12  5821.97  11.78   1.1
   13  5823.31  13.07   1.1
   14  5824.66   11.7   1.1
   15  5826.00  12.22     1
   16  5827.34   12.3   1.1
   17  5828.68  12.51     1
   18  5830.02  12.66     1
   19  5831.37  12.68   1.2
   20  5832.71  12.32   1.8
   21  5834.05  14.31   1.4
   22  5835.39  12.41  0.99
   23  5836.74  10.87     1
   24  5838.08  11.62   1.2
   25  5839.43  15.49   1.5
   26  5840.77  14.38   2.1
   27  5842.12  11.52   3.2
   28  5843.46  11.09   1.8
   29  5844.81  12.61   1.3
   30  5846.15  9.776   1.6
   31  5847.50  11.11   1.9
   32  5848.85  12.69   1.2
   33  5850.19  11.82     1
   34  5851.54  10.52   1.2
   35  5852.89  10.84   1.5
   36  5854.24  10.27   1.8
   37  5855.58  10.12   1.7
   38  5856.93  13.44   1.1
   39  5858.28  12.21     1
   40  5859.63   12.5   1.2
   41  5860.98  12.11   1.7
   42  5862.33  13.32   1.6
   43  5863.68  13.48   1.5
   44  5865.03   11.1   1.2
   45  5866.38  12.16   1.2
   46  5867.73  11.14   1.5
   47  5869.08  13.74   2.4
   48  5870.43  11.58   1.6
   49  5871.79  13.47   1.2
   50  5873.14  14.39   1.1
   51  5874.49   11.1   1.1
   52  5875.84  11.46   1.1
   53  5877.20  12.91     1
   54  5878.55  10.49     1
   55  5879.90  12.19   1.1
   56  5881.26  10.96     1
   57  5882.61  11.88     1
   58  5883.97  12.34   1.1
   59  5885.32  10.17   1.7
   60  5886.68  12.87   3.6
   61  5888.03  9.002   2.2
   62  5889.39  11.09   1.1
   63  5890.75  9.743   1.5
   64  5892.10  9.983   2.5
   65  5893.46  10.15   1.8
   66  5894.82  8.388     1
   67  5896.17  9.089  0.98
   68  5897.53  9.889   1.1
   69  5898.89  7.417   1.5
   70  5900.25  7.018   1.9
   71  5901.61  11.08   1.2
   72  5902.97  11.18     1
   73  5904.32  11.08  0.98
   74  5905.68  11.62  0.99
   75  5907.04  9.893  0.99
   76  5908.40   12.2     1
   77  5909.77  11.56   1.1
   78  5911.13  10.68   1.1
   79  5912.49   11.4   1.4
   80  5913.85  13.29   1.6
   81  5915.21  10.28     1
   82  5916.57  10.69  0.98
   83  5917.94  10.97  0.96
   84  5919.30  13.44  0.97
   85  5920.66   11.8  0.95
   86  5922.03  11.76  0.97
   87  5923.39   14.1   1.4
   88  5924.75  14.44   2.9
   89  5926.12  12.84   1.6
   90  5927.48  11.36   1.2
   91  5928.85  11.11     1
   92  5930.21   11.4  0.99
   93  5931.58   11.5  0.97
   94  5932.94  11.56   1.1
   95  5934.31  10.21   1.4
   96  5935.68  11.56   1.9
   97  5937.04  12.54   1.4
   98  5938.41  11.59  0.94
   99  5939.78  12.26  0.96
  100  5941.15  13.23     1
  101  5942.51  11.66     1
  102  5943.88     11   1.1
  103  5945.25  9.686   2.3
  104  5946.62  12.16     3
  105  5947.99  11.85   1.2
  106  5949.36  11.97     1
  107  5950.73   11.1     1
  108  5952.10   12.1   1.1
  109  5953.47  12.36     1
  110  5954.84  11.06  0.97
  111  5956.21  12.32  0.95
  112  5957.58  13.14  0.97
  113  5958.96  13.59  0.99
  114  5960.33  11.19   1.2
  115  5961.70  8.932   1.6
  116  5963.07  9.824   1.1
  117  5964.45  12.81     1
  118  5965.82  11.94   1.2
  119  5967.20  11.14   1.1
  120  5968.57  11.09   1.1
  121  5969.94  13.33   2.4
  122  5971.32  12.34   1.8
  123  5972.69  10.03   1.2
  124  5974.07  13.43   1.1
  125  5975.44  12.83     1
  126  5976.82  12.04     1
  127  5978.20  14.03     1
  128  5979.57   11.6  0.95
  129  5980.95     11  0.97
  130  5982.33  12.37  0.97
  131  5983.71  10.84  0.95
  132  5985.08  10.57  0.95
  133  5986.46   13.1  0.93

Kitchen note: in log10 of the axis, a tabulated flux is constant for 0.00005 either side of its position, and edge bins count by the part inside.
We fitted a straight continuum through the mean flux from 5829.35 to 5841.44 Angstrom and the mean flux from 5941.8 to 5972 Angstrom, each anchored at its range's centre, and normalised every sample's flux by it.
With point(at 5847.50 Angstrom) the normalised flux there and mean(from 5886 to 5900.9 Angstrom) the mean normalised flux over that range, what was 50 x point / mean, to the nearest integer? 56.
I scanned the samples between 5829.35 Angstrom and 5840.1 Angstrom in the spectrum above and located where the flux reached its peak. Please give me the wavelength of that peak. 5839.43 Angstrom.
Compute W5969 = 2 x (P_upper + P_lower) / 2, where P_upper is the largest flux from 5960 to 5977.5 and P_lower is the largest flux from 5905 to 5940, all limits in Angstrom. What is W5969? 27.9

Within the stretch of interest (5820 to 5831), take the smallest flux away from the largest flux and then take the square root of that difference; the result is 1.2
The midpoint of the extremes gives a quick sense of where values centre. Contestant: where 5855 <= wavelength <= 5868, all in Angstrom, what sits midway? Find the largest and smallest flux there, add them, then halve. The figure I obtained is 11.8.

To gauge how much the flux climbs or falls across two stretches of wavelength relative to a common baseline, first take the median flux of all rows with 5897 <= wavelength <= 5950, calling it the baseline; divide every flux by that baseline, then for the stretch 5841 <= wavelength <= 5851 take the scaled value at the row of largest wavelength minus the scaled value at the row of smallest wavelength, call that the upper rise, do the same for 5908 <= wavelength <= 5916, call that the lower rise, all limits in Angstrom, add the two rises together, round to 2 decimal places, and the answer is -0.14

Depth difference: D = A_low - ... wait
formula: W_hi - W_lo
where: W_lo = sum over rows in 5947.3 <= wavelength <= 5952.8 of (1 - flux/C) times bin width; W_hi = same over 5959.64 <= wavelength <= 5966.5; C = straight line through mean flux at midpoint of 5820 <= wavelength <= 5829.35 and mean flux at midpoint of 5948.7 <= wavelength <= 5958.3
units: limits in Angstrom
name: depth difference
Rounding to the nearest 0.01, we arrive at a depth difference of 0.49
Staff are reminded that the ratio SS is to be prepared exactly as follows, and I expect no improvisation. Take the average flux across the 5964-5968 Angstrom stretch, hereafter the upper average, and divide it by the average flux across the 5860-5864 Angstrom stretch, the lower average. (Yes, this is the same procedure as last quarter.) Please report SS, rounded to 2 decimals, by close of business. 0.92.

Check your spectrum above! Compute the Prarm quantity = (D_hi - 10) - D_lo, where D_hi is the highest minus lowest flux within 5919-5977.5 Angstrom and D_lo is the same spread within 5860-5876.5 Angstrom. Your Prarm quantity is -8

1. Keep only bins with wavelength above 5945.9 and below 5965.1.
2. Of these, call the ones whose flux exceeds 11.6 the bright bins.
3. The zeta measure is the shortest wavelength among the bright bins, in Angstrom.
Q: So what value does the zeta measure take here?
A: 5946.62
